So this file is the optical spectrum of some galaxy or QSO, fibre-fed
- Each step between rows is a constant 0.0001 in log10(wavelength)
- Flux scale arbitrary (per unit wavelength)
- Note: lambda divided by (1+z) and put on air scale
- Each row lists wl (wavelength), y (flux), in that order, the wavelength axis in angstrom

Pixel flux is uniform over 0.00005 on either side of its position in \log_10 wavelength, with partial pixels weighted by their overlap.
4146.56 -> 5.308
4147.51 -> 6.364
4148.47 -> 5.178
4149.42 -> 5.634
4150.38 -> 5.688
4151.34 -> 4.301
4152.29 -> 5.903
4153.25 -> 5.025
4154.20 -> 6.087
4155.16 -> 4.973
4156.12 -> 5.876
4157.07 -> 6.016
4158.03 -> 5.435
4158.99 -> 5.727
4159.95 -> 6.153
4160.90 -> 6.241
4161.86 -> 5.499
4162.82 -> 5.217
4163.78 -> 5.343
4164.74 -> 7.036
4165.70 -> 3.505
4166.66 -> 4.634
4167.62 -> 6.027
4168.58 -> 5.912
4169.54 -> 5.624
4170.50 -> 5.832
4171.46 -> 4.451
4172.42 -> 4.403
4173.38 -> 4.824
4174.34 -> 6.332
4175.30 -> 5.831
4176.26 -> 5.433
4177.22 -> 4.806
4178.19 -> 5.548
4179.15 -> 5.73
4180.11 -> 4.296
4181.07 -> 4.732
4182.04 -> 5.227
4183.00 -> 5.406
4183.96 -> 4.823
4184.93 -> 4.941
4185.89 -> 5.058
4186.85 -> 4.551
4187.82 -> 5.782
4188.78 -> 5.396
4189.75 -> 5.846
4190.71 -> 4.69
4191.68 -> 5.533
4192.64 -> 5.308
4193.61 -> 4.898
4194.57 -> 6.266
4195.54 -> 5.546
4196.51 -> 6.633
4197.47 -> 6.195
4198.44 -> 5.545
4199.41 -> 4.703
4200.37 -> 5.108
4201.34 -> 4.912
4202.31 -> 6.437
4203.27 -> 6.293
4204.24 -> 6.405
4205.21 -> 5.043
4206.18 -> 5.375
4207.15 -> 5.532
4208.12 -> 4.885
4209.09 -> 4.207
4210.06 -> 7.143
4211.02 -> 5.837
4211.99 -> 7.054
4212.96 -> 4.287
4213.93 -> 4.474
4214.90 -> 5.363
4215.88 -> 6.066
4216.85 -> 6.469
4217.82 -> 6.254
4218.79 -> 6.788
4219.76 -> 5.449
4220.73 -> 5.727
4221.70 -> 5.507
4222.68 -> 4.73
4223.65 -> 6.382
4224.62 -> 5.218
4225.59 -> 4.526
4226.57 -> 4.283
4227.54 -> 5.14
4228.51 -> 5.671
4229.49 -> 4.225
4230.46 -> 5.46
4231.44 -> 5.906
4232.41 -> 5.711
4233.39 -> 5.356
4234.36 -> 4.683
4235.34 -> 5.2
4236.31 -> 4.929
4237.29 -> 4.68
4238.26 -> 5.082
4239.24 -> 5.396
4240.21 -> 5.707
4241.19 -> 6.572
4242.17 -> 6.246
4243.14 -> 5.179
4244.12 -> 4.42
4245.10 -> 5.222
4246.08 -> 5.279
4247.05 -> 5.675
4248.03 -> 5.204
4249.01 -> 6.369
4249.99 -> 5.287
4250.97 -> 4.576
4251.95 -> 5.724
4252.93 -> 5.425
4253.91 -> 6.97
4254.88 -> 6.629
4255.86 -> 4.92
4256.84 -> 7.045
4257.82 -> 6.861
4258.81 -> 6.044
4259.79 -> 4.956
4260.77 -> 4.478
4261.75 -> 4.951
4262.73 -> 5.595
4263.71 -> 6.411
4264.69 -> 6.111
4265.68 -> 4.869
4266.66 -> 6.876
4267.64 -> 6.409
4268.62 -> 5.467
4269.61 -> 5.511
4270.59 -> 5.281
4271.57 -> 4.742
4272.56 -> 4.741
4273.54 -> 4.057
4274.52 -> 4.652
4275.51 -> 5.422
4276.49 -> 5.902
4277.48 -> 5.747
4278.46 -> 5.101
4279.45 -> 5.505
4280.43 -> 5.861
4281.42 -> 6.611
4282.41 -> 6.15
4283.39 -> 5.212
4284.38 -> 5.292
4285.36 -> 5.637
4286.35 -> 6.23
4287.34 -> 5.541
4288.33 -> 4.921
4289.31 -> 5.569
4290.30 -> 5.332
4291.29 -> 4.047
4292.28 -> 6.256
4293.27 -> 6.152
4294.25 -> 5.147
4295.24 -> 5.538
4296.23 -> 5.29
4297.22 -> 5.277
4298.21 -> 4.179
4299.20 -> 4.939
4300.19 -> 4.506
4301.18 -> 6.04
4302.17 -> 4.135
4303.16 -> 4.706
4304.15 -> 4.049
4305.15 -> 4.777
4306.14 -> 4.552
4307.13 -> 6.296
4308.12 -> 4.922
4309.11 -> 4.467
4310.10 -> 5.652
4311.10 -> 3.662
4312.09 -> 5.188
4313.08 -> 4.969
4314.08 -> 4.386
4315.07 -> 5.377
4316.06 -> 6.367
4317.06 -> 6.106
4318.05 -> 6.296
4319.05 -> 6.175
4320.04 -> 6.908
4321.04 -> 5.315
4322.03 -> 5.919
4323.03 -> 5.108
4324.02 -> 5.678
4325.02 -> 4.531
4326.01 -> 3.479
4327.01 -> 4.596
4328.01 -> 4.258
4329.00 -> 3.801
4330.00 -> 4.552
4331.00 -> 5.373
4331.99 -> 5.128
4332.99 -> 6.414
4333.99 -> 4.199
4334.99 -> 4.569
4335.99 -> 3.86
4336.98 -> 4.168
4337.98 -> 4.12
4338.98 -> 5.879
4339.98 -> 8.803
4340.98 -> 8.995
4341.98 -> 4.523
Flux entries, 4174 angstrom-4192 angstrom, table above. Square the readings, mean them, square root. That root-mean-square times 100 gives 529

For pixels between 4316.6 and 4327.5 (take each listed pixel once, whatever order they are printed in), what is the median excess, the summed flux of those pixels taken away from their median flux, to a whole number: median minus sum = -54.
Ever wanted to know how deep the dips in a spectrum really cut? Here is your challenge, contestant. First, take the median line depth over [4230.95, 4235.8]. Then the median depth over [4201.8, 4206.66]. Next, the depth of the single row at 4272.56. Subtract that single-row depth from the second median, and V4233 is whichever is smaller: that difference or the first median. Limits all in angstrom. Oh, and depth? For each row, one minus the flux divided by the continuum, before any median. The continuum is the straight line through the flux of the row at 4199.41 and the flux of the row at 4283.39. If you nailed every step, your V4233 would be -0.410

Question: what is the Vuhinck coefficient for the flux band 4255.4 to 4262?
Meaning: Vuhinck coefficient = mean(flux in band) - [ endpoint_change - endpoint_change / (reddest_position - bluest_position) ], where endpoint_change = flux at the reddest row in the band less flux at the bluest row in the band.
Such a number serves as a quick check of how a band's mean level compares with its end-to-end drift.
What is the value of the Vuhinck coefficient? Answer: 5.6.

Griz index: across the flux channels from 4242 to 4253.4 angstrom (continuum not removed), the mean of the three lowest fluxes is 4.7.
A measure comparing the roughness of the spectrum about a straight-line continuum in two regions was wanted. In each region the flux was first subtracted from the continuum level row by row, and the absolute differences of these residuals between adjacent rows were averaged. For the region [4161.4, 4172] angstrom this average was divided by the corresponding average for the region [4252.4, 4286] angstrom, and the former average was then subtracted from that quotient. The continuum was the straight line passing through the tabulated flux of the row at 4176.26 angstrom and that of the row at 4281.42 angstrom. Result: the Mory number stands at 0.46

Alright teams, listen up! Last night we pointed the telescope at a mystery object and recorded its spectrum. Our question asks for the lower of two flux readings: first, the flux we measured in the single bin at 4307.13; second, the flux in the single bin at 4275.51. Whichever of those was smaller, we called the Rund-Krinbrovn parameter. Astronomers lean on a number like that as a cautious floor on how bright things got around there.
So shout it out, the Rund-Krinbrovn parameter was 5.4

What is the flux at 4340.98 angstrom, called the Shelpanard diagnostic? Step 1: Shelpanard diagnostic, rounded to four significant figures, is 8.995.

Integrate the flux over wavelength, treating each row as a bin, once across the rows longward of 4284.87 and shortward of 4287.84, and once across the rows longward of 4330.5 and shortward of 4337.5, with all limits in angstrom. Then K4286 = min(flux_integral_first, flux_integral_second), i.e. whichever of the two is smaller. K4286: 17.2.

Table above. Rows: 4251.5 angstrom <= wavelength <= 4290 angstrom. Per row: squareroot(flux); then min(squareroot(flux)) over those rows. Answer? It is 2.01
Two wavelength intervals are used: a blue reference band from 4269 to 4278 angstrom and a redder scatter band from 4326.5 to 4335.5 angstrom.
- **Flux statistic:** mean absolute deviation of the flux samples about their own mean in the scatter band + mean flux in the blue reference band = 5.70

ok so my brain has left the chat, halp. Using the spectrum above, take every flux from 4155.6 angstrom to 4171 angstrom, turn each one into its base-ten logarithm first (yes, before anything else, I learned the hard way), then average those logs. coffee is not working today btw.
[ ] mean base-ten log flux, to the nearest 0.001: 0.746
